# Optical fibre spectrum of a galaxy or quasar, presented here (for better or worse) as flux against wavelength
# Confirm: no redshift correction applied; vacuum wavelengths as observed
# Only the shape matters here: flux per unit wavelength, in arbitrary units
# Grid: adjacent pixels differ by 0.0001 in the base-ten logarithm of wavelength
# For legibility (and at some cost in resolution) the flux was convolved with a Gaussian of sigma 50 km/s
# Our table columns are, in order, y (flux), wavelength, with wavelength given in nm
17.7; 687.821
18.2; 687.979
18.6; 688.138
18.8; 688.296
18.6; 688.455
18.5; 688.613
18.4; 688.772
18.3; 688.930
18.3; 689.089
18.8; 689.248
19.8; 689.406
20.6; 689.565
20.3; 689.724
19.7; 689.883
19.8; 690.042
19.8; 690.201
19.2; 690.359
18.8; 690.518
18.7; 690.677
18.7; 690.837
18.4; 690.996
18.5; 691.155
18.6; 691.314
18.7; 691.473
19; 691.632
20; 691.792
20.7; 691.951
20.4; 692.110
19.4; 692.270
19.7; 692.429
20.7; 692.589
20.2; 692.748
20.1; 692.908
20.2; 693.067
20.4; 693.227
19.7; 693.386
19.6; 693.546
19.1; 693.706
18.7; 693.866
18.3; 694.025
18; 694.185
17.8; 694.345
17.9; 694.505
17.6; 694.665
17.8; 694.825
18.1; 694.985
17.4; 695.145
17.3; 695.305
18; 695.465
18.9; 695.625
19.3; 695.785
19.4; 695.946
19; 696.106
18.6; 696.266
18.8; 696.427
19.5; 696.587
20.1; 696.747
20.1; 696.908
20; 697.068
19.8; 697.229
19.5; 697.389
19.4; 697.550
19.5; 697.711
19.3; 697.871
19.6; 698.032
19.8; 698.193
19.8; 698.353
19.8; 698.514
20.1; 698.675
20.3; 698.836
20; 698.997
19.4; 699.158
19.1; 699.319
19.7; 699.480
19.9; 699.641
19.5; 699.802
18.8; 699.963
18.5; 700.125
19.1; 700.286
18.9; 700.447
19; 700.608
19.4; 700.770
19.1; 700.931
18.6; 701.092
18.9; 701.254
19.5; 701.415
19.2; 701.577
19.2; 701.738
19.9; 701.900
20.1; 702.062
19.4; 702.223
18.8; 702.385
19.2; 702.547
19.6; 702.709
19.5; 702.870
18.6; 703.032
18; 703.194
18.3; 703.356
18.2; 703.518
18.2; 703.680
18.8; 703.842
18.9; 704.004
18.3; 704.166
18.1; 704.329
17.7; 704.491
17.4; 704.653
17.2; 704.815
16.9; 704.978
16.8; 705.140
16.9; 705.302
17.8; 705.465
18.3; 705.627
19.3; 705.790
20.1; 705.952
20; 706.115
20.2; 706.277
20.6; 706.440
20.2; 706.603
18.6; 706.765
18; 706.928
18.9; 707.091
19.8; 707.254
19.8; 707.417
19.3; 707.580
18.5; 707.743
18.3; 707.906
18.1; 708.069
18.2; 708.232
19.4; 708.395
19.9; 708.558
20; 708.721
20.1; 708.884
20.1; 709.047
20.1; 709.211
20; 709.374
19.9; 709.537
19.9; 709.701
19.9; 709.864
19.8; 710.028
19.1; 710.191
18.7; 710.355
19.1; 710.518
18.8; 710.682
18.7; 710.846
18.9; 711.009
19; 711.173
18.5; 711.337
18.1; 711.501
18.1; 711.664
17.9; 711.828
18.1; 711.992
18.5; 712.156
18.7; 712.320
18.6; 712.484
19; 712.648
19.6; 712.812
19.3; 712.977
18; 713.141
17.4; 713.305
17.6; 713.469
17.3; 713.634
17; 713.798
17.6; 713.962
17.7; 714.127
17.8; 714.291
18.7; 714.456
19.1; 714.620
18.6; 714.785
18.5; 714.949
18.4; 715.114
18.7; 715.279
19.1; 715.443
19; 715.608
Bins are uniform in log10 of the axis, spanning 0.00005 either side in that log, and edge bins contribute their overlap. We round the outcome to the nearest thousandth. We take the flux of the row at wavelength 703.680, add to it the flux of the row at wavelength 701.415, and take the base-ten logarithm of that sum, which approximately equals 1.576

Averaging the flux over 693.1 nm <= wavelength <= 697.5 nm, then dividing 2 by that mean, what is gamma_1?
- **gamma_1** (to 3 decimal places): 0.106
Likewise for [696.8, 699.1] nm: 0.101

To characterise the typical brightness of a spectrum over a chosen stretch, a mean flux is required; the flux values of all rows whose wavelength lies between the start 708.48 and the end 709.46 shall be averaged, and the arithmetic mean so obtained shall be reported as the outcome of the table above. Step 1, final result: 20.0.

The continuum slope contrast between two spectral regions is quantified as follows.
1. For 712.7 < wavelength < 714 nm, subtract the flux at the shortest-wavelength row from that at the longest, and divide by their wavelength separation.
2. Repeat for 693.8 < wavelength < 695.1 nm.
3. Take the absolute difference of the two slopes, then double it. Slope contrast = 2.4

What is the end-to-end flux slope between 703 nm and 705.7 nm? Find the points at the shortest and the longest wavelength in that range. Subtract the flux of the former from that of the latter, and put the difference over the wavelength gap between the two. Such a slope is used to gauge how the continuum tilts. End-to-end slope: -0.12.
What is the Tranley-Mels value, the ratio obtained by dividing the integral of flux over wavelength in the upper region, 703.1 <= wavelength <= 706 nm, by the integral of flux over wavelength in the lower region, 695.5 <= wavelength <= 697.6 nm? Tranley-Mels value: 1.3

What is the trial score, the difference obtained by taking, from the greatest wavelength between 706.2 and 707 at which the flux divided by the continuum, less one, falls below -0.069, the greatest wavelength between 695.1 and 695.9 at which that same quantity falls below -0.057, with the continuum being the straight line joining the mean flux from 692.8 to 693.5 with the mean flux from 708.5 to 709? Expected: 11.30 nm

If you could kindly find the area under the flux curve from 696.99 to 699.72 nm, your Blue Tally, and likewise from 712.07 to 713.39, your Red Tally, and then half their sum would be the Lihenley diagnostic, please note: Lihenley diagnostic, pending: 39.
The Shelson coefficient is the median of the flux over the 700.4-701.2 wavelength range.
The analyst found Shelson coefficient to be 19.0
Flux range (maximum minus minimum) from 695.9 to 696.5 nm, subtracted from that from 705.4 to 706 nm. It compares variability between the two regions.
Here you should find 1.5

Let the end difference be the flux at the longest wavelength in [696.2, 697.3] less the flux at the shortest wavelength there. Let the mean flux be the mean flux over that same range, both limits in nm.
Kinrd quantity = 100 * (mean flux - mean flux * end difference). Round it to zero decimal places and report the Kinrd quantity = -391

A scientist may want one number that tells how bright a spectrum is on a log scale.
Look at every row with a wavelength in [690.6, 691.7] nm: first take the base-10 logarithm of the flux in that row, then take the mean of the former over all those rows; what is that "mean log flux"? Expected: 1.27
